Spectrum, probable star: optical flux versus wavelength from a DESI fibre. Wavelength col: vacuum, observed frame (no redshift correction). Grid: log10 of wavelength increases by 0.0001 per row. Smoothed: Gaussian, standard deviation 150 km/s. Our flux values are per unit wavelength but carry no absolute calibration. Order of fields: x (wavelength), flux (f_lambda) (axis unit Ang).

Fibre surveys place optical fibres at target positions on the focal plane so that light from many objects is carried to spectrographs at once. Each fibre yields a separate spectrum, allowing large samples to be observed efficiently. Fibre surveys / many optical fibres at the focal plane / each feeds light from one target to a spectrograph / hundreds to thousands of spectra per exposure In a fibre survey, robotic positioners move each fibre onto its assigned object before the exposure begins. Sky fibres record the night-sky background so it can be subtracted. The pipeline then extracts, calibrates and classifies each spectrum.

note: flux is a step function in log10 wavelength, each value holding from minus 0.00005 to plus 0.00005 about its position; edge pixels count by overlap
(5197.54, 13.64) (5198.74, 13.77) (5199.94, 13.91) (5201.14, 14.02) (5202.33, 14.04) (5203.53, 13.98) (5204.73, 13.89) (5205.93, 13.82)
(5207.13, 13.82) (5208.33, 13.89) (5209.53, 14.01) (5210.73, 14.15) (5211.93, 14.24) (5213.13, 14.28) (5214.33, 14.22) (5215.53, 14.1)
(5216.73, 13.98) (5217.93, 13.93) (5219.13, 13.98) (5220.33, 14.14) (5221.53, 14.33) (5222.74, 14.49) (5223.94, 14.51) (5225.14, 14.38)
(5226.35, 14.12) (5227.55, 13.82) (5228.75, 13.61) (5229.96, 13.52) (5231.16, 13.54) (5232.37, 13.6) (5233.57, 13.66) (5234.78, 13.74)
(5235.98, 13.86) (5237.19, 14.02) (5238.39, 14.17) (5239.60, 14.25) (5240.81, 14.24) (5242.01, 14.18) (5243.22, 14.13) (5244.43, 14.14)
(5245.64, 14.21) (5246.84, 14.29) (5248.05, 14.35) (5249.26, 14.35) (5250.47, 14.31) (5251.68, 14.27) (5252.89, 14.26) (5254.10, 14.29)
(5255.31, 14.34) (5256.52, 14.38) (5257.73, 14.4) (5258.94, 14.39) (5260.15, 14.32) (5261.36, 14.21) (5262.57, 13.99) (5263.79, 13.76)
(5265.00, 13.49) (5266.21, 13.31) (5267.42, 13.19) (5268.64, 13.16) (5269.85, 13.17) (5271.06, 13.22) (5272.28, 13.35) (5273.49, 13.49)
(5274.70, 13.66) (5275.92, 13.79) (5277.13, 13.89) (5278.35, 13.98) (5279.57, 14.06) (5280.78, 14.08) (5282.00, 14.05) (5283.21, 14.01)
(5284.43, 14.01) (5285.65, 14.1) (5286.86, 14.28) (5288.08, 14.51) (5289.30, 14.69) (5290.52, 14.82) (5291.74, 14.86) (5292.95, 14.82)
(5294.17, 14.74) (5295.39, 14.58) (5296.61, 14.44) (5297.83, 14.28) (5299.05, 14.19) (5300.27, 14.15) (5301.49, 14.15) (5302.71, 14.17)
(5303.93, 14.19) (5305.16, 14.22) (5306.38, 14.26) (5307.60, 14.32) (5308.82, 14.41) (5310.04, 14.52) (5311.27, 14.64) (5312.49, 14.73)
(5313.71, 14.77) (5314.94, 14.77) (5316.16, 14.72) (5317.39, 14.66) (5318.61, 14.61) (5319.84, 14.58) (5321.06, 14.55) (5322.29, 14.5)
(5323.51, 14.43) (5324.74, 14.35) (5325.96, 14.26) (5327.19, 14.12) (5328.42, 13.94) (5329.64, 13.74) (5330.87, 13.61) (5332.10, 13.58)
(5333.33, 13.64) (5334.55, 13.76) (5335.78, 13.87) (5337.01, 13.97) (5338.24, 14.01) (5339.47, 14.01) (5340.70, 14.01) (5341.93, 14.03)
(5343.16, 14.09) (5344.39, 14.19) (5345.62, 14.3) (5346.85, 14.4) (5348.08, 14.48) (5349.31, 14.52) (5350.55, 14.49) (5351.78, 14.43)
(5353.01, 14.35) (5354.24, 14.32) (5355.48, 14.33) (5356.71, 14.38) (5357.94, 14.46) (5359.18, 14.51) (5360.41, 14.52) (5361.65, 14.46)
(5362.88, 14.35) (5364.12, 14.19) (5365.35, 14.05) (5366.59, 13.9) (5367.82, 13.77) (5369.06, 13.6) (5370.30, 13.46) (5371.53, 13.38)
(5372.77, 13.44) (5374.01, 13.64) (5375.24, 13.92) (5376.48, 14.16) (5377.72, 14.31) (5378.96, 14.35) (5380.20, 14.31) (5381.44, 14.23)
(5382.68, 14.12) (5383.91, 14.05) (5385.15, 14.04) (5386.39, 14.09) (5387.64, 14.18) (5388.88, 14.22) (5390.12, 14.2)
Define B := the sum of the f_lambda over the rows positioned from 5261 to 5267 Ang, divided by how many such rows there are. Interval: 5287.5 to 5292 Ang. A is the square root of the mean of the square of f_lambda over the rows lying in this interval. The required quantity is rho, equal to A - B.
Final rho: 1.0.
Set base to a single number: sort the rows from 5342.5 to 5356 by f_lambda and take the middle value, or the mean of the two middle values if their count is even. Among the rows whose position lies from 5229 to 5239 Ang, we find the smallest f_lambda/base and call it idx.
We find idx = 0.94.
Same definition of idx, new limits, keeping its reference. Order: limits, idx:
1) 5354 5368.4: 0.96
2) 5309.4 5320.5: 1.01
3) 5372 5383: 0.94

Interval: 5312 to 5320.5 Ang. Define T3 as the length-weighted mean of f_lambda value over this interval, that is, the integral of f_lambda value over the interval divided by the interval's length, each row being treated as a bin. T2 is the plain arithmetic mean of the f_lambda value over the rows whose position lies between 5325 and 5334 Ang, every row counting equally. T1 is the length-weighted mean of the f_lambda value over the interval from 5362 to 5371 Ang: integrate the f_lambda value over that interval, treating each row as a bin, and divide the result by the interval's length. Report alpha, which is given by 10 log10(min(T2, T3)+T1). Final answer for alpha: 14.43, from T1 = 13.9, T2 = 13.8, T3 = 14.7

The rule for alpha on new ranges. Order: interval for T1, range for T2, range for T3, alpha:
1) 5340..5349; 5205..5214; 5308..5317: 14.51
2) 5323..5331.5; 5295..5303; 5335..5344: 14.48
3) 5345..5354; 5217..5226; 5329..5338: 14.50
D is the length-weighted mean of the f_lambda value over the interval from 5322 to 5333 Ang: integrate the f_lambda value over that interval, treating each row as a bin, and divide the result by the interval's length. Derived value 14.0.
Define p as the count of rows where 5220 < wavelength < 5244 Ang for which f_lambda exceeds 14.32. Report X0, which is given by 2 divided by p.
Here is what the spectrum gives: 0.5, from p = 4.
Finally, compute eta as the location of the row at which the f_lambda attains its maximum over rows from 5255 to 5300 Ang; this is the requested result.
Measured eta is 5291.74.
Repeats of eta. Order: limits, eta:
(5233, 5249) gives 5248.05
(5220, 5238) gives 5223.94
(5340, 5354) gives 5349.31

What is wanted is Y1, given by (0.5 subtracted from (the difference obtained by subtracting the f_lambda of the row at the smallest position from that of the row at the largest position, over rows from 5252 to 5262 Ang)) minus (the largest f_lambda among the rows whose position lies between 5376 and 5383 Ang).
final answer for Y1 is -14.9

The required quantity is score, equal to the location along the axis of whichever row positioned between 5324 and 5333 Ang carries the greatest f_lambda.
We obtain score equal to 5324.74 Ang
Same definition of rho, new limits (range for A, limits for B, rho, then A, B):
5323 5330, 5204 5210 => 0.3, 14.14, 13.9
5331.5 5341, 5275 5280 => -0.1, 13.86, 13.9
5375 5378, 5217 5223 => 0.0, 14.13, 14.2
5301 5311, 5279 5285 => 0.2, 14.28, 14.0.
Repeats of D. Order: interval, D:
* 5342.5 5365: 14.4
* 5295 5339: 14.3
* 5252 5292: 14.0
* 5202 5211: 13.9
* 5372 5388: 14.1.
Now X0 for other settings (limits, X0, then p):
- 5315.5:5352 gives 0.2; 13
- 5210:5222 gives 2.0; 1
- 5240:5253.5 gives 1.0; 2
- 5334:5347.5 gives 2.0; 1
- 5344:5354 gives 0.3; 6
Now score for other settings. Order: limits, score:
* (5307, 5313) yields 5312.49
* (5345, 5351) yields 5349.31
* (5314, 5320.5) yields 5314.94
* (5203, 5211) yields 5210.73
